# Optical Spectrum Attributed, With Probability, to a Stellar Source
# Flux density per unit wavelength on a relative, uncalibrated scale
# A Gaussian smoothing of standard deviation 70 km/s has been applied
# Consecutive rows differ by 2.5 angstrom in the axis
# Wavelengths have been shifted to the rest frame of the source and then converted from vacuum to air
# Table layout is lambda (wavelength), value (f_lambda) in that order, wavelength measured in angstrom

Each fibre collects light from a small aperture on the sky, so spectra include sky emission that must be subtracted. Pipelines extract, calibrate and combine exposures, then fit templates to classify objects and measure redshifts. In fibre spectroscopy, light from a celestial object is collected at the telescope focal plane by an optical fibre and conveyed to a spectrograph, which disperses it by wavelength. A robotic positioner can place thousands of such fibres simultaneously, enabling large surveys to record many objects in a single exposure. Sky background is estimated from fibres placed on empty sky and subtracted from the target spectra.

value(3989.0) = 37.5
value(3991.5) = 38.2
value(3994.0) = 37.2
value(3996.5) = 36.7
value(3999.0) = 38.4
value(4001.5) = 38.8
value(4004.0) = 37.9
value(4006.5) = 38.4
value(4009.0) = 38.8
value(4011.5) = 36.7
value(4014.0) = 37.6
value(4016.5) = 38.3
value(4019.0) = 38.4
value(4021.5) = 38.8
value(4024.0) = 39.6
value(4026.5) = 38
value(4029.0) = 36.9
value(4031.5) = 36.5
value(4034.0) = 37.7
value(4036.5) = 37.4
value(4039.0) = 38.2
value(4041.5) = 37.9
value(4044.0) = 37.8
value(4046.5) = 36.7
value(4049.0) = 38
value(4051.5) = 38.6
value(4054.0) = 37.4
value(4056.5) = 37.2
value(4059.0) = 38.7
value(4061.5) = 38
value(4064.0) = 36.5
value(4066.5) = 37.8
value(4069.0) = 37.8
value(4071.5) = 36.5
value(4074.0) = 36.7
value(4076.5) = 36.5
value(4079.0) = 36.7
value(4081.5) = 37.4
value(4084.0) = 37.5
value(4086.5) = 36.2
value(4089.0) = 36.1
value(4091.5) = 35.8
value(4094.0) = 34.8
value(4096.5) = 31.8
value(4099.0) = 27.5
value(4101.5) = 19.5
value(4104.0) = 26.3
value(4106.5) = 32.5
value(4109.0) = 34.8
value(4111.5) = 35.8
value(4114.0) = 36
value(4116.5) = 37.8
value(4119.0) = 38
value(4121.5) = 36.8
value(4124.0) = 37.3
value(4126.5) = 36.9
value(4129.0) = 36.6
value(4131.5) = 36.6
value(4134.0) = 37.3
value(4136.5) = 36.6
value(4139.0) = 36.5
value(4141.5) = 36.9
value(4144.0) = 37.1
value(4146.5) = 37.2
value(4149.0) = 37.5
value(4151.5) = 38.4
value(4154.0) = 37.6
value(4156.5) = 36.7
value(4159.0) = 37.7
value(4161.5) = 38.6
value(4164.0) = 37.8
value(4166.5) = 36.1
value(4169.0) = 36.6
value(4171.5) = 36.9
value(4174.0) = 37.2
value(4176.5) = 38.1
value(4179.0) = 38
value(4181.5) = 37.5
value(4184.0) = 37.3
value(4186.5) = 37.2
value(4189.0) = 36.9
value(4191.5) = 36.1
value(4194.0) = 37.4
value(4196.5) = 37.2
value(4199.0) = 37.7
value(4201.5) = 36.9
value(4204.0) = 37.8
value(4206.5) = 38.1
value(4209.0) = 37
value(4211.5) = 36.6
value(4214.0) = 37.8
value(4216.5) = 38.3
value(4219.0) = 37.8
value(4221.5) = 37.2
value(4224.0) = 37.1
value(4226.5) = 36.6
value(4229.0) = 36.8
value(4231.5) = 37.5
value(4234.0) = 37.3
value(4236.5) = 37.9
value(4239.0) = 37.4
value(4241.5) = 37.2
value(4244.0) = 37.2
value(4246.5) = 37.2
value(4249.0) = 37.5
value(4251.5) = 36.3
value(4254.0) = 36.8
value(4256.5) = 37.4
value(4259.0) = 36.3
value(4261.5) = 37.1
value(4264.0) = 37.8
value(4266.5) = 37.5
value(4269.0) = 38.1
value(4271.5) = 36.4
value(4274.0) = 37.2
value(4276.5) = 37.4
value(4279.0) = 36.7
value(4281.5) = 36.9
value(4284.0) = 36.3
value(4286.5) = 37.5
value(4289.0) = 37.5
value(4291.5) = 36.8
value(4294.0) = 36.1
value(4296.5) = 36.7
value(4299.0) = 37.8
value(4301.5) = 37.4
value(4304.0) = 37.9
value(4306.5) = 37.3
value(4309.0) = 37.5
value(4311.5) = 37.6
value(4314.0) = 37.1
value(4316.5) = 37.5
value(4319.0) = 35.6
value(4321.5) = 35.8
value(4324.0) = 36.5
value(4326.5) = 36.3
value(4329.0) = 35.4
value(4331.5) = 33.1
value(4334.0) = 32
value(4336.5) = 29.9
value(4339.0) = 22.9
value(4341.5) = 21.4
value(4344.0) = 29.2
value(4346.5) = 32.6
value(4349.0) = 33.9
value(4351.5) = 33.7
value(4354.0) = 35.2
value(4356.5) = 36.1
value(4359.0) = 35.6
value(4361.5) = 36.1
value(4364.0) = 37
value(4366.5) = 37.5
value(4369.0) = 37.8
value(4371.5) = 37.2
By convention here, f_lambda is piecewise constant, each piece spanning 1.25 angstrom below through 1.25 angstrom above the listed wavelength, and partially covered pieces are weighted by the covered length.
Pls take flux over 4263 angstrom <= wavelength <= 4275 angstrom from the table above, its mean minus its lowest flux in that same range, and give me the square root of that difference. 1.00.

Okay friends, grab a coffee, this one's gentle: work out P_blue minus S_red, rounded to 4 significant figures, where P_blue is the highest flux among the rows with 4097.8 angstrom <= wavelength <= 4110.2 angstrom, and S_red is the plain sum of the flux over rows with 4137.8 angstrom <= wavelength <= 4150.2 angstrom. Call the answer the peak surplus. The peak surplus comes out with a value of -150.4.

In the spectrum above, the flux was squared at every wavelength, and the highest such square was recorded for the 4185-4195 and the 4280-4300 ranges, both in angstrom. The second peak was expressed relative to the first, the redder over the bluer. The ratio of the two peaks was 1.02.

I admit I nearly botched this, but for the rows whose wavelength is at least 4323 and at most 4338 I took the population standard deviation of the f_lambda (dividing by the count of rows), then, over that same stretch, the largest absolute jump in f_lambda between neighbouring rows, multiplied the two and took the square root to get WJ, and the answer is 2.36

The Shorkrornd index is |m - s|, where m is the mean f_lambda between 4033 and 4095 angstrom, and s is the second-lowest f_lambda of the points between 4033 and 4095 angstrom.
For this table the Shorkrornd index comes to 1.4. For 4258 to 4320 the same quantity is 1.0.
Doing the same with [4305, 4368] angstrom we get 11.2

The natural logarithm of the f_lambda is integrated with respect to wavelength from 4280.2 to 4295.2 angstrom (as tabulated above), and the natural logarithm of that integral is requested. 3.991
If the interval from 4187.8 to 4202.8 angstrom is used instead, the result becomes 3.992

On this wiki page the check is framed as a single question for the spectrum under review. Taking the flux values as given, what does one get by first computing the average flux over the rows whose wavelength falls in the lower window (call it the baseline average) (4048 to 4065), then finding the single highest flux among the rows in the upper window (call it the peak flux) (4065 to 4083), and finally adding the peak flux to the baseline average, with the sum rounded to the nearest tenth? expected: 75.6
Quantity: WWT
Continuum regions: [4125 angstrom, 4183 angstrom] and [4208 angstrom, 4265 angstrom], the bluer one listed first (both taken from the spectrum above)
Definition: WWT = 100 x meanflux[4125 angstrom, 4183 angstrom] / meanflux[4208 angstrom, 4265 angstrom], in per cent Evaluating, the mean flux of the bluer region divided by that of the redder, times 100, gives 100.0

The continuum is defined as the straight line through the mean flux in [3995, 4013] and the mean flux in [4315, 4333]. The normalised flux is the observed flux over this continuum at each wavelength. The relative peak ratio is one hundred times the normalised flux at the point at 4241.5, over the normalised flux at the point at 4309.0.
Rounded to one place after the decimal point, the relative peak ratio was 97.9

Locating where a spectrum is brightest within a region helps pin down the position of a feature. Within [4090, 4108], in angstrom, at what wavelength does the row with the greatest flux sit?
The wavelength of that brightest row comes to 4091.5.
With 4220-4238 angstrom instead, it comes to 4236.5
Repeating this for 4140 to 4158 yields 4151.5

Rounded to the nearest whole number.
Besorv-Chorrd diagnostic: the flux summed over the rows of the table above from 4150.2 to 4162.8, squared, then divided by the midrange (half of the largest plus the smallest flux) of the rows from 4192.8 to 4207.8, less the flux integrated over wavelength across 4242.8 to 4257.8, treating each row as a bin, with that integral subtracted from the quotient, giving 397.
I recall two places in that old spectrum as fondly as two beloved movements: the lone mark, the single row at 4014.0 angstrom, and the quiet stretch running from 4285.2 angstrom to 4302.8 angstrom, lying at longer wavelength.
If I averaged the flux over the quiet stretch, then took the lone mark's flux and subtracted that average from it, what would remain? 0.49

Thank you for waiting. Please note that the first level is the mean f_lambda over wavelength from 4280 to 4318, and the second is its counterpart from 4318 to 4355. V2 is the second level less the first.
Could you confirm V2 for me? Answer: -5.0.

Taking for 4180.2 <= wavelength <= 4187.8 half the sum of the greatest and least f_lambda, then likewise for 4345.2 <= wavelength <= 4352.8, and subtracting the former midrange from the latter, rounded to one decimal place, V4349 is -4.1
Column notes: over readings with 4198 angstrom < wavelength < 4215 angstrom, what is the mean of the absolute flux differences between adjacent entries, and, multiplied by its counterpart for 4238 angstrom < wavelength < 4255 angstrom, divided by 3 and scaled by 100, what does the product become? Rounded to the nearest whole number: 10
